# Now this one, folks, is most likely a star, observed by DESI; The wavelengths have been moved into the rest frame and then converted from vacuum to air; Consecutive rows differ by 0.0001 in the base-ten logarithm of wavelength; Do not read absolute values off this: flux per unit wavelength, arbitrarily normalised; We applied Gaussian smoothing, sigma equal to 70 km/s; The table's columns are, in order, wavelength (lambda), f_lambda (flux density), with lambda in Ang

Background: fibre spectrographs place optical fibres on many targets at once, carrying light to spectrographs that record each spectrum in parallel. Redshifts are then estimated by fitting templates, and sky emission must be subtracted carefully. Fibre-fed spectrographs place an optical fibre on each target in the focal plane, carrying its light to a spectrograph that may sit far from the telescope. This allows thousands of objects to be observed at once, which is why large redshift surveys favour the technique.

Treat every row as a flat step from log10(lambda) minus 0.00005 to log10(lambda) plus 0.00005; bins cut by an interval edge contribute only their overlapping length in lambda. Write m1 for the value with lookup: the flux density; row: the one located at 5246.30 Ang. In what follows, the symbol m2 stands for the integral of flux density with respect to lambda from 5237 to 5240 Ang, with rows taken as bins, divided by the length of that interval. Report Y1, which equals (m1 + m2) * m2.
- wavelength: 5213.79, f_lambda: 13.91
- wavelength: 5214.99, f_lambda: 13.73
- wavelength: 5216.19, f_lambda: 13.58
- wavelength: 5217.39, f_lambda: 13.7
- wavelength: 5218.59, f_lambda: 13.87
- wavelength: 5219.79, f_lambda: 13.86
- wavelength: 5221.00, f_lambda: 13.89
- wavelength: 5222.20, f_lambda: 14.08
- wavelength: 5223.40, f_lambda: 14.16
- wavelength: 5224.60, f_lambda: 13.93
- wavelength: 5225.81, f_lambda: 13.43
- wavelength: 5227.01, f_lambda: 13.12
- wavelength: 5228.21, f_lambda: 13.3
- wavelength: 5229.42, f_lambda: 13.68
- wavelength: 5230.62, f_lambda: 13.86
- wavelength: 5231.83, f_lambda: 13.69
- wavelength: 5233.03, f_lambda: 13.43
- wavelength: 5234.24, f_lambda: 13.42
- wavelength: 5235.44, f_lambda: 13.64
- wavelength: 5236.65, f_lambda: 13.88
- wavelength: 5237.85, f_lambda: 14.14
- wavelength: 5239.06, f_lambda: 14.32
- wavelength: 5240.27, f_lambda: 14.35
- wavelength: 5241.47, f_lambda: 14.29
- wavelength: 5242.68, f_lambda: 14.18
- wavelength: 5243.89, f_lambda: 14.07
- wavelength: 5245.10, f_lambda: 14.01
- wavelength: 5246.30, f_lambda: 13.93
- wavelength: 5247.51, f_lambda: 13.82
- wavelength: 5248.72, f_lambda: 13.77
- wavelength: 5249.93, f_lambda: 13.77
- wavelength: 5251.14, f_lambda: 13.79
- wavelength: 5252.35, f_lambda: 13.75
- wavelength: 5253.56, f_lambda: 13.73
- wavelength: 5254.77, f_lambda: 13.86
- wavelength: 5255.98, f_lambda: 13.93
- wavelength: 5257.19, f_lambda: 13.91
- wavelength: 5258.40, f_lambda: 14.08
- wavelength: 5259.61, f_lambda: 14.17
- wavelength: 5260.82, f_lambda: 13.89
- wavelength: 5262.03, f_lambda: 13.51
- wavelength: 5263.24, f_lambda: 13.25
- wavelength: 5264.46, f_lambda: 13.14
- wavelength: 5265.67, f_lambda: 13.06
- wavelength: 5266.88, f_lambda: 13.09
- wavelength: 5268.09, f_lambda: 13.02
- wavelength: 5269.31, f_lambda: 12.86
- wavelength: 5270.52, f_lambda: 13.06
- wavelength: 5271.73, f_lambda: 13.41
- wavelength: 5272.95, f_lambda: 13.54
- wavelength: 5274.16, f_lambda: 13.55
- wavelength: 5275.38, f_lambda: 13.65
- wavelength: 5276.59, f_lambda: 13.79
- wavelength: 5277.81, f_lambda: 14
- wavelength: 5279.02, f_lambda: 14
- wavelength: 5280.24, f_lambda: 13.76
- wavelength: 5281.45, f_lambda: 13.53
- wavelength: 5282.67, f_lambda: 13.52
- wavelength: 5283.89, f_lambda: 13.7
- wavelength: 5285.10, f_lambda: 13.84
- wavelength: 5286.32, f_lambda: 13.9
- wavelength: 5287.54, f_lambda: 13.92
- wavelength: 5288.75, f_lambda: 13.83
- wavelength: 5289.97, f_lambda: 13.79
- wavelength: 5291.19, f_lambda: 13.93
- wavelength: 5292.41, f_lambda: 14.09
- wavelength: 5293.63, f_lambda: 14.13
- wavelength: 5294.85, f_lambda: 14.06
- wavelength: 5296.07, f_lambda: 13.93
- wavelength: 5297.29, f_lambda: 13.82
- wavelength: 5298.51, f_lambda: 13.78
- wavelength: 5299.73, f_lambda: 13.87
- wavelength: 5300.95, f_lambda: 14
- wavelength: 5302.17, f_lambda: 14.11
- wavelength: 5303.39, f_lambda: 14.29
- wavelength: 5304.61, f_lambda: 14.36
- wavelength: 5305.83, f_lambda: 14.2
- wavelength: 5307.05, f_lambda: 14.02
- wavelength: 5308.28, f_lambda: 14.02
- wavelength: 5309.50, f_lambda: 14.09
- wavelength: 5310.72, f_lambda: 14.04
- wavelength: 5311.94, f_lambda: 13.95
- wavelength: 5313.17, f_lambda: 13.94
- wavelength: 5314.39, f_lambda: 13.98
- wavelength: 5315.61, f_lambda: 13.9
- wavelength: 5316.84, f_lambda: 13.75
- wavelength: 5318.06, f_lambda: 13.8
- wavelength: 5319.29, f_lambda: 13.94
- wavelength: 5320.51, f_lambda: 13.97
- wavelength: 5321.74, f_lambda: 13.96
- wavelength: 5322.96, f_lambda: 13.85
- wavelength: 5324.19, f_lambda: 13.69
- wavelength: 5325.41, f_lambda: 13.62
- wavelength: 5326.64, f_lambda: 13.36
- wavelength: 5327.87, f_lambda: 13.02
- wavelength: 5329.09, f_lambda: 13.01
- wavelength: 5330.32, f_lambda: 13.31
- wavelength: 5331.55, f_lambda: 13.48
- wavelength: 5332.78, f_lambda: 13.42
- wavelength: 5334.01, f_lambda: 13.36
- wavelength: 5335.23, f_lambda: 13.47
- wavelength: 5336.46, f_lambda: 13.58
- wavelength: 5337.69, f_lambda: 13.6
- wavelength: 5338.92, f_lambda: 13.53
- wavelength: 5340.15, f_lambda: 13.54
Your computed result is 399.7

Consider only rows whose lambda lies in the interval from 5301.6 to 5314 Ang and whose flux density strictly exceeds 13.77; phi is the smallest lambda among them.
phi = 5302.17 Ang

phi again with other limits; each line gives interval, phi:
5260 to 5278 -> 5260.82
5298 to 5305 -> 5298.51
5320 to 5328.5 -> 5320.51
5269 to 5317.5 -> 5276.59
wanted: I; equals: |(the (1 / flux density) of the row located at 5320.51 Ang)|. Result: 0.0716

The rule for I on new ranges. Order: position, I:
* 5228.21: 0.0752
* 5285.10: 0.0723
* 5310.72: 0.0712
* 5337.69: 0.0735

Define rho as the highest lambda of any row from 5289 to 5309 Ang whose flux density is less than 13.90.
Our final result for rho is 5299.73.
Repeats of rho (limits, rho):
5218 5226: 5225.81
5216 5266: 5265.67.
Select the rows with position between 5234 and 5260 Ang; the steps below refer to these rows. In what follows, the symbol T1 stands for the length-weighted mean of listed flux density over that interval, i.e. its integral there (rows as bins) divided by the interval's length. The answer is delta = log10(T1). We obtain 1.145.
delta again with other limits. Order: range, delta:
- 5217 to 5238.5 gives 1.138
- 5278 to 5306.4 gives 1.144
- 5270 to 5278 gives 1.132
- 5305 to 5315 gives 1.147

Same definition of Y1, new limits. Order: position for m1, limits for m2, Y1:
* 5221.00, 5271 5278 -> 374.6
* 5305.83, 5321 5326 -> 386.1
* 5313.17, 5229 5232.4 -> 380.4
